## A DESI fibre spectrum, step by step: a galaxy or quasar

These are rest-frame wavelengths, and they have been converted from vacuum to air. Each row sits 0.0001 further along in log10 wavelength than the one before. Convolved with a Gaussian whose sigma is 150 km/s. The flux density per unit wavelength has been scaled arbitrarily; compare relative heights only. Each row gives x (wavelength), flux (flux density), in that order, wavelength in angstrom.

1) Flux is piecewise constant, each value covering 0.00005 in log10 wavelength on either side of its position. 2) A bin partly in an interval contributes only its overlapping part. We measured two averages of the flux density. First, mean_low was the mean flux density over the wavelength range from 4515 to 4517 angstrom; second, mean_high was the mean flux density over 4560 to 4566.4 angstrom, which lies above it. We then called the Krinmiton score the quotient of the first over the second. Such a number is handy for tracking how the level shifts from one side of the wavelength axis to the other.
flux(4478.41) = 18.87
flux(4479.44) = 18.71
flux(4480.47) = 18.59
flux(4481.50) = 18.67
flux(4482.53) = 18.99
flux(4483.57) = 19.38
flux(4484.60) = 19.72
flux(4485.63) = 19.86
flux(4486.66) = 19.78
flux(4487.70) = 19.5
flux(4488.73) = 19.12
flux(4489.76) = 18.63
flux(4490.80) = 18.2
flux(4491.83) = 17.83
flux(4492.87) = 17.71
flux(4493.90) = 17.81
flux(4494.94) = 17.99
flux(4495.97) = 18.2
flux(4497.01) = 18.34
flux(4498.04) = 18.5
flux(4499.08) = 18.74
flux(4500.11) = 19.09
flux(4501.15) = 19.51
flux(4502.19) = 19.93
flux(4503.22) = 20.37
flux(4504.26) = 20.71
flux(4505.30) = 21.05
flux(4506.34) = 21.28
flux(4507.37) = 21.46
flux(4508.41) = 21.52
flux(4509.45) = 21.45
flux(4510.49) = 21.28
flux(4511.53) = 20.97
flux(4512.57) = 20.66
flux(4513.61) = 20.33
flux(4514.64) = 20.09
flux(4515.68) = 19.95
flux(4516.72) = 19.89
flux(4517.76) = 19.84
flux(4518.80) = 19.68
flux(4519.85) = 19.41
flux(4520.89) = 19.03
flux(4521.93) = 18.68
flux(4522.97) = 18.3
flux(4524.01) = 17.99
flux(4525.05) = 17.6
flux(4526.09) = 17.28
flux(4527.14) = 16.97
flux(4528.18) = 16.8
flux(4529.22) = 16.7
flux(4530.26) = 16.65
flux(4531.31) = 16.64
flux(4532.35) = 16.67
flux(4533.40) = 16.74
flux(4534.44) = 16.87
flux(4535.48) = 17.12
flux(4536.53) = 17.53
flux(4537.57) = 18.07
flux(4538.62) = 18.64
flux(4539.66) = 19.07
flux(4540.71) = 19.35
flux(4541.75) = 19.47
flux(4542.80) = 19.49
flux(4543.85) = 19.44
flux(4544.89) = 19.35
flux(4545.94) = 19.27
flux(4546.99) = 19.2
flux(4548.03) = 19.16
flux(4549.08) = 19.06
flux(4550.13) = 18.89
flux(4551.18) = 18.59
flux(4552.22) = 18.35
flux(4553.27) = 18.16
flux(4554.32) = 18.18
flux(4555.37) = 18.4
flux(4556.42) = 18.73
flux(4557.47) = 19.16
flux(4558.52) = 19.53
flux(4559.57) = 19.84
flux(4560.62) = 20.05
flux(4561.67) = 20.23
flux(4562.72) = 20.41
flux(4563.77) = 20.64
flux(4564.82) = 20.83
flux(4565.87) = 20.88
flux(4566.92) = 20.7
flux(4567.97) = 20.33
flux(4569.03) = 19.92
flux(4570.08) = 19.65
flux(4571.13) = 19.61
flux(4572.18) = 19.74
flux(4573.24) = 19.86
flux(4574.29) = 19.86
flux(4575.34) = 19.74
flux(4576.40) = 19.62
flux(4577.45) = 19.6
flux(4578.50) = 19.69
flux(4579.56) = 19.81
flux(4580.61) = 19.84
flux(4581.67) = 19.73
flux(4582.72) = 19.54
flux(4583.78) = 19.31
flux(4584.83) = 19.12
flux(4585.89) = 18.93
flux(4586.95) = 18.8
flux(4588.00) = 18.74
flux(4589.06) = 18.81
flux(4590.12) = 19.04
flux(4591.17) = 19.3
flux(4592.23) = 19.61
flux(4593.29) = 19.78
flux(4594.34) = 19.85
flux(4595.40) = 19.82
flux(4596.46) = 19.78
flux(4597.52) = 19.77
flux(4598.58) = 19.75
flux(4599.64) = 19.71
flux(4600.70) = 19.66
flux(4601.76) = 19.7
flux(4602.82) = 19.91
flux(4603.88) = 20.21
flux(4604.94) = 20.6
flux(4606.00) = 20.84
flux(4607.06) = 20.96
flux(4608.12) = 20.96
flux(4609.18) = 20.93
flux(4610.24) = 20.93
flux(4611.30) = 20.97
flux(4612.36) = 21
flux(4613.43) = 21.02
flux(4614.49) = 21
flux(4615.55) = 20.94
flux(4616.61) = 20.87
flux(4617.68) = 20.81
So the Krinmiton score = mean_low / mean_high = 0.97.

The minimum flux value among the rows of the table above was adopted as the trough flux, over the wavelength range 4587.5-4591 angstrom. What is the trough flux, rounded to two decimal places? 18.74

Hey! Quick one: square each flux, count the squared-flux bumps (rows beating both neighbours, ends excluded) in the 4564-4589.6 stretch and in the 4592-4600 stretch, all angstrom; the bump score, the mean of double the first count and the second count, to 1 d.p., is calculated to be 2.5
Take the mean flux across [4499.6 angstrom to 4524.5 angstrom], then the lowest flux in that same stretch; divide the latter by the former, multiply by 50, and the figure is 45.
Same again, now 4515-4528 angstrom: 45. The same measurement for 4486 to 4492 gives 47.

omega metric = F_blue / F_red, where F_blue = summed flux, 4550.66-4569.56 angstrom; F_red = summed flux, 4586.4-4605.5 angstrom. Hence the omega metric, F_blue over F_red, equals 1.00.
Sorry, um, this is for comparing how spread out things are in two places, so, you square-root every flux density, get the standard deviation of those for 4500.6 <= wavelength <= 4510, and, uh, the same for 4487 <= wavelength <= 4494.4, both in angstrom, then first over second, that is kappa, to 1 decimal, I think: 1.0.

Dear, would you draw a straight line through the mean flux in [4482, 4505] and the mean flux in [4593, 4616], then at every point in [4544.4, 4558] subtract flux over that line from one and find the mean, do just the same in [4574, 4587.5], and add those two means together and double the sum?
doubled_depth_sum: 0.15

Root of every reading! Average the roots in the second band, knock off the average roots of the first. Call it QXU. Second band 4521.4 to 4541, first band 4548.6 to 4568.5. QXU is -0.23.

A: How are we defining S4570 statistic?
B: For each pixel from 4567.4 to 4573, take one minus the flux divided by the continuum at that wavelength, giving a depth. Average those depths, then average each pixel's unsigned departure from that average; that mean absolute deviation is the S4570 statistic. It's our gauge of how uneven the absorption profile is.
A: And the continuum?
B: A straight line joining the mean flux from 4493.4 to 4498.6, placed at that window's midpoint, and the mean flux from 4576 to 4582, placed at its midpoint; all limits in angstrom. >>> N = 0.012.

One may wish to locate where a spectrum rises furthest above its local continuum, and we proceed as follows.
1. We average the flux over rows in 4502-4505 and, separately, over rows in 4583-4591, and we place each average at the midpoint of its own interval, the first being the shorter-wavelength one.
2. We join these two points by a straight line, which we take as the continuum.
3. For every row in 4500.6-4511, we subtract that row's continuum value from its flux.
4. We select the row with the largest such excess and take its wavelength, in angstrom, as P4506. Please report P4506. 4508.41 angstrom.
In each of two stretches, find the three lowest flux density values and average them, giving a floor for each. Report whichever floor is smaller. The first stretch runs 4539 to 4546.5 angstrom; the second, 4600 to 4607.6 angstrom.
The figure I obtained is 19.2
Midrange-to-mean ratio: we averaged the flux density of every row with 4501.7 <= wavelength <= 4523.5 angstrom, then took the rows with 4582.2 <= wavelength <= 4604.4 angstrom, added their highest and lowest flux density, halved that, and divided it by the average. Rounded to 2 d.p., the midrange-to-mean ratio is 0.96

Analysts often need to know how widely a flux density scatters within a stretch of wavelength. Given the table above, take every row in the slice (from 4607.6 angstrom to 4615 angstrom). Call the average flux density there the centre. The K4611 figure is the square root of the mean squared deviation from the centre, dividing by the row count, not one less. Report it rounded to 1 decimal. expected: 0.0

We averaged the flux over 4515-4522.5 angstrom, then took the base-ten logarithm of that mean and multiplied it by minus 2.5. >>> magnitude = -3.22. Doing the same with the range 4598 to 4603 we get -3.24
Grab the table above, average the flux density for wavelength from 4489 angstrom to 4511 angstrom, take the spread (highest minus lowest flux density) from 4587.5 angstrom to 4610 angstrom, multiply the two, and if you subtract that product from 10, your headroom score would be -33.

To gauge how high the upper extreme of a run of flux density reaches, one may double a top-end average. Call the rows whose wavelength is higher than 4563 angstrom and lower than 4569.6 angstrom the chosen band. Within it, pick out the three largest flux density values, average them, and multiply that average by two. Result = 41.6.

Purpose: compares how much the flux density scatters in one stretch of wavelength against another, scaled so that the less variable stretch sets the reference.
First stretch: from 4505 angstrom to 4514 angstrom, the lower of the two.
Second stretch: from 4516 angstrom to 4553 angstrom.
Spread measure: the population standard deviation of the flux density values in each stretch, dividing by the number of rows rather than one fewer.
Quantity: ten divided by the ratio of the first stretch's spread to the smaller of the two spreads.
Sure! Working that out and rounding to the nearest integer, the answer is 10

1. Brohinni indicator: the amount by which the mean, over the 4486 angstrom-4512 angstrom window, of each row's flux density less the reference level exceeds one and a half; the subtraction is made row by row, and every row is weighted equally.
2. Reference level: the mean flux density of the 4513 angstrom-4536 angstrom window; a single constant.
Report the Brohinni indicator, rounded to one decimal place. -0.1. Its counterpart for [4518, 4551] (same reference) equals -1.4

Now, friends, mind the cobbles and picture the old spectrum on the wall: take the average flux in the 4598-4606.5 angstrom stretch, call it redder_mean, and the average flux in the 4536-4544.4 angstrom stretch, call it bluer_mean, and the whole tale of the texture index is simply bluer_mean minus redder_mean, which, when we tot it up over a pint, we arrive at -1.2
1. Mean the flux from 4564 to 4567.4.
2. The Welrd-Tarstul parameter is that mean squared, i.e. 433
